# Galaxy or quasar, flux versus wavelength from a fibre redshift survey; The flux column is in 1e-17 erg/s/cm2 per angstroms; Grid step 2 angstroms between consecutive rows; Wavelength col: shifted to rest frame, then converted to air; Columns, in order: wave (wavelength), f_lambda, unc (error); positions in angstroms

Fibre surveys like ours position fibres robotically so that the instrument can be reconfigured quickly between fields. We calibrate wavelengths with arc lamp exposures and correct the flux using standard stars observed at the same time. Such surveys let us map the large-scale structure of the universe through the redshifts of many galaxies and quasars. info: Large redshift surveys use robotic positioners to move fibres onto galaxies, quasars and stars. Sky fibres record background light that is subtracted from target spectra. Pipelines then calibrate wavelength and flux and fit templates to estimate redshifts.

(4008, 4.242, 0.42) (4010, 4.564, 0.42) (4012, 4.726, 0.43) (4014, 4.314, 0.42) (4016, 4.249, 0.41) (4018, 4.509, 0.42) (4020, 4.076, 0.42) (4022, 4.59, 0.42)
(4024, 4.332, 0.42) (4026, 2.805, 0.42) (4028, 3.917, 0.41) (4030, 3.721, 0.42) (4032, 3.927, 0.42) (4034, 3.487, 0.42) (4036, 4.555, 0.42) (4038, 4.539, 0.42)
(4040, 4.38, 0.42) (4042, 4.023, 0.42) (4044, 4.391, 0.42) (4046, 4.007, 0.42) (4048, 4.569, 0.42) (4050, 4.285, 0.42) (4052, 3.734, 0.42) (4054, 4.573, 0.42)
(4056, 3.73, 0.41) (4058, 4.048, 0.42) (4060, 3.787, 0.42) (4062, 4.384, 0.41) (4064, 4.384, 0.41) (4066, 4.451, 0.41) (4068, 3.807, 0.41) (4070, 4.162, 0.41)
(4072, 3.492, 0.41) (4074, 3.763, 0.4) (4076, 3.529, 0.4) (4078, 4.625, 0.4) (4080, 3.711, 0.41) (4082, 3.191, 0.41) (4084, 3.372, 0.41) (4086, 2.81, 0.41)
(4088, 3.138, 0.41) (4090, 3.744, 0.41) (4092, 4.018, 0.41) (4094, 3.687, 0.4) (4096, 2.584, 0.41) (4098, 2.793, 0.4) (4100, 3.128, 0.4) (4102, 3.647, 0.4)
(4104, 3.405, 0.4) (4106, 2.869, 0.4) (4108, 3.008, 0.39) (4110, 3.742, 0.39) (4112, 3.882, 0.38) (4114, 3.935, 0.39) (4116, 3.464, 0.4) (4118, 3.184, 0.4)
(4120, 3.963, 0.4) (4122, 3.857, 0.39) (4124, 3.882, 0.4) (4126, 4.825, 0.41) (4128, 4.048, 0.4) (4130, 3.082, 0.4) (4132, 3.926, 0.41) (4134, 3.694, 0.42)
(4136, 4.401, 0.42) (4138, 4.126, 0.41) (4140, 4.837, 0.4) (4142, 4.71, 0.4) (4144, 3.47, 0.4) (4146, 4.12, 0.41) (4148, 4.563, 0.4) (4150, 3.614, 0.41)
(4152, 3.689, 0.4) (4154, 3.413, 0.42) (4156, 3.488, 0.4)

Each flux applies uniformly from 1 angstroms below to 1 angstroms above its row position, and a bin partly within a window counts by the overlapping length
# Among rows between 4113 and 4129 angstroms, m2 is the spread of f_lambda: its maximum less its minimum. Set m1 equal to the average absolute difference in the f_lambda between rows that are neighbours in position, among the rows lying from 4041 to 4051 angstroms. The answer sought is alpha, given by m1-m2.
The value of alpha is -1.2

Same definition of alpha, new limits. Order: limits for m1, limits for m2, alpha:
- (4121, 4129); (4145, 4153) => -0.4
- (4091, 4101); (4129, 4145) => -1.3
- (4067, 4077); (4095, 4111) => -0.8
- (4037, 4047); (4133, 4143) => -0.8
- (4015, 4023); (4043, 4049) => -0.2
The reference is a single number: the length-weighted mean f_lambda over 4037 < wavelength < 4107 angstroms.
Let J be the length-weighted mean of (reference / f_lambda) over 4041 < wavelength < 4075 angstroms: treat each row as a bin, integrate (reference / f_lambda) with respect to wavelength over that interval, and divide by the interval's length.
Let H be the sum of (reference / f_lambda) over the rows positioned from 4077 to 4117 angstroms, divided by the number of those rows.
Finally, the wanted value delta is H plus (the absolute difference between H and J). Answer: 1.32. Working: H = 1.13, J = 0.93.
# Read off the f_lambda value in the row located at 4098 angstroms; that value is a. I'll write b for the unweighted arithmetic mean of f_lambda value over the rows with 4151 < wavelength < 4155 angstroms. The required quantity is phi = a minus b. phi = -0.76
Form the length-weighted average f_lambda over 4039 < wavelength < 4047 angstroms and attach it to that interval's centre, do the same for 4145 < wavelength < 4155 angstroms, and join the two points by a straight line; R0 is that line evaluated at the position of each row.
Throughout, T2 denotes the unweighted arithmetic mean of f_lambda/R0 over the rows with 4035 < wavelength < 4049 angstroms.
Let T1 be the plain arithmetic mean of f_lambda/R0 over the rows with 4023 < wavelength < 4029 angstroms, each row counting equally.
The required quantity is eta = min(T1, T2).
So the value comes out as 0.87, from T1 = 0.87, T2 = 1.04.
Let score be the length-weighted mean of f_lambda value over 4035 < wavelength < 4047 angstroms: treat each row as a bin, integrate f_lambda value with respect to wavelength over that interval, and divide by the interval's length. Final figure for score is 4.3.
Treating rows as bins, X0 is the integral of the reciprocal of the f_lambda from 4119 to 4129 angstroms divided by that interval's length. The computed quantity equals 0.245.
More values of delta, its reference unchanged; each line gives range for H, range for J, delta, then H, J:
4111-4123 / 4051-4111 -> 1.07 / 1.03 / 1.07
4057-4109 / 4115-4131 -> 1.14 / 1.08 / 1.02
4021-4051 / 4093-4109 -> 1.23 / 0.94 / 1.23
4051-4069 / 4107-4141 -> 1.00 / 0.93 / 1.00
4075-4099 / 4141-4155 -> 1.29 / 1.13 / 0.98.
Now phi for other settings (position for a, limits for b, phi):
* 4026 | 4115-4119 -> -0.52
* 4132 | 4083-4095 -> 0.46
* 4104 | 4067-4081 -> -0.46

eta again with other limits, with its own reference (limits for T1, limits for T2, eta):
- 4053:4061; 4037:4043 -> 0.97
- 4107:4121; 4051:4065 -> 0.90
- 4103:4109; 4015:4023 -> 0.77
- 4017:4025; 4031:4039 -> 0.98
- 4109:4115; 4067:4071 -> 0.96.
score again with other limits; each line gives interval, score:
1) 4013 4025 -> 4.3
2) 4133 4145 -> 4.2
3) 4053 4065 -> 4.2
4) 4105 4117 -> 3.5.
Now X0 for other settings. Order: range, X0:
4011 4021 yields 0.229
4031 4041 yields 0.242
